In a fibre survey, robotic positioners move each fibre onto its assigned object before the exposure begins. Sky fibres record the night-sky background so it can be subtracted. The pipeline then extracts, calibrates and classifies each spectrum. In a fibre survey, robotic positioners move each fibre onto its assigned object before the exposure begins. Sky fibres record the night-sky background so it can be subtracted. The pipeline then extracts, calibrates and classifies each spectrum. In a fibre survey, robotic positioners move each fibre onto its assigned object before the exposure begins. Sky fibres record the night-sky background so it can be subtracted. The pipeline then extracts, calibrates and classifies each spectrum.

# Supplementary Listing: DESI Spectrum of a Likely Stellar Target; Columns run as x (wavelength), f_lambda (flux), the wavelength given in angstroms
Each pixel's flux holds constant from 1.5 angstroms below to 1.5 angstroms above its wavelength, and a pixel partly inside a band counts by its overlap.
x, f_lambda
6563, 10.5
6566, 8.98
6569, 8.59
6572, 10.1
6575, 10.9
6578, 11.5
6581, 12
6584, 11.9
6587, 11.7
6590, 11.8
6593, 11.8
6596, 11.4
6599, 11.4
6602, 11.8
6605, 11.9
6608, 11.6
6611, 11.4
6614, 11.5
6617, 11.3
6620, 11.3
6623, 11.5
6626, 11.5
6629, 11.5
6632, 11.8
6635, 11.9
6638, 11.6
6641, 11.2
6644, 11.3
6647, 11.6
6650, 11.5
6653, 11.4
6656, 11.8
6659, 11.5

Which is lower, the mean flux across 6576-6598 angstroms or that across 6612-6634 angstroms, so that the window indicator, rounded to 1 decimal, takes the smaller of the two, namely 11.5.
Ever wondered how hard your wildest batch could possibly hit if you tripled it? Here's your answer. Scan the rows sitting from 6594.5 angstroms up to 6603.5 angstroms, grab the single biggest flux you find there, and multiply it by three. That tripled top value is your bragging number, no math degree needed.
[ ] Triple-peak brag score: 35.4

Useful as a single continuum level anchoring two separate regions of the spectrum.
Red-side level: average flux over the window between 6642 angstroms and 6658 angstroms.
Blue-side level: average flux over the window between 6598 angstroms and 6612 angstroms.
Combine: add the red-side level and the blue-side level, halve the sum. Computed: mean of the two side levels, 11.6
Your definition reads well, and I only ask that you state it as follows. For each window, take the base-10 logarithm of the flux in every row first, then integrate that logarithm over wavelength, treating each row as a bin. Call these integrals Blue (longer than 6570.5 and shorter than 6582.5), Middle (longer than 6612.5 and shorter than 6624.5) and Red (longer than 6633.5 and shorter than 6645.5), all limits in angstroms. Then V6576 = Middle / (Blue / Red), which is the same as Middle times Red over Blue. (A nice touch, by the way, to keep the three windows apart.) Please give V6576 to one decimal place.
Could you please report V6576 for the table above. 12.9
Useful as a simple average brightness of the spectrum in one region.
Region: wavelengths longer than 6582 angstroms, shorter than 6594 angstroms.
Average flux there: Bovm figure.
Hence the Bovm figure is 11.8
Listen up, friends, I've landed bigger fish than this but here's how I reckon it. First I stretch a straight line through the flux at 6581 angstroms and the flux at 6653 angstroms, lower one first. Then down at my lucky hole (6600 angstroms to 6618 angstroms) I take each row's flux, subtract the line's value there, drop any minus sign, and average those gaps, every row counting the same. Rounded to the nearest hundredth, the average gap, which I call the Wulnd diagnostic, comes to 0.21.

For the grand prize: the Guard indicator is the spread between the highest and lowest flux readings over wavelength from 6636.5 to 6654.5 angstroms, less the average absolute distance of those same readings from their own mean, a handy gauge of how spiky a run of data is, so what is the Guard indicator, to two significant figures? 0.27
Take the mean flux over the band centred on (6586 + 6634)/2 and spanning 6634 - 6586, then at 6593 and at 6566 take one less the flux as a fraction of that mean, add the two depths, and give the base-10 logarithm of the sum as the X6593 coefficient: -0.69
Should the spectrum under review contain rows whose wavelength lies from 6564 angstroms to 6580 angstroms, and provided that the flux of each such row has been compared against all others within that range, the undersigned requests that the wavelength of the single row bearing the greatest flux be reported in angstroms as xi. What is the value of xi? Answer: 6578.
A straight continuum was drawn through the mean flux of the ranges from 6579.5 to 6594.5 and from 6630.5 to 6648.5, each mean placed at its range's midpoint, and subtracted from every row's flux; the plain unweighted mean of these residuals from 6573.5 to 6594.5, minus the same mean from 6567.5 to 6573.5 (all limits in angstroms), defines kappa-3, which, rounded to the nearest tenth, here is 2.4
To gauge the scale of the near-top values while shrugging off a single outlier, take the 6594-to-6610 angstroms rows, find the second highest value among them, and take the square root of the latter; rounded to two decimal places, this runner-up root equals 3.44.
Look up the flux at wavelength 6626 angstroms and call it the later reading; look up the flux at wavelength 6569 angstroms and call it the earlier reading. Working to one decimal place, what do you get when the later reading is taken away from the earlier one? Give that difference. -2.9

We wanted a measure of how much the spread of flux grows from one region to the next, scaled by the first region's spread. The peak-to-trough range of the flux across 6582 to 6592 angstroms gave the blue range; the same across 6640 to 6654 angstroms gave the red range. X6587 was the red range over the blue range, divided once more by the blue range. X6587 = 10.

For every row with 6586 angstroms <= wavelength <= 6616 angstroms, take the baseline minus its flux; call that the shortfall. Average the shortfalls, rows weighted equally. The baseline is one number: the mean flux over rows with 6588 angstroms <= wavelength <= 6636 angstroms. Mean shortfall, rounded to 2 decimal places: -0.04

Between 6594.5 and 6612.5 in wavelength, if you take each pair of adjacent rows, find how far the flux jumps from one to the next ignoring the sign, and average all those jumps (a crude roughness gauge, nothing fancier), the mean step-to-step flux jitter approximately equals 0.20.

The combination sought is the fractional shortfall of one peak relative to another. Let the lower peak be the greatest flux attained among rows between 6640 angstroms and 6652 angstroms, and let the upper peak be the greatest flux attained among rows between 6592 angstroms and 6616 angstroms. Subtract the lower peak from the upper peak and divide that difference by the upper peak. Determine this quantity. 0.025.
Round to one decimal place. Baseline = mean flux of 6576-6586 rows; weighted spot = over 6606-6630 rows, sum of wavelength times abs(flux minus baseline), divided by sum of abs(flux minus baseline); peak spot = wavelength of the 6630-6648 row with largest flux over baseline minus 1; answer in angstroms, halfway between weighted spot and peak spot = 6626.8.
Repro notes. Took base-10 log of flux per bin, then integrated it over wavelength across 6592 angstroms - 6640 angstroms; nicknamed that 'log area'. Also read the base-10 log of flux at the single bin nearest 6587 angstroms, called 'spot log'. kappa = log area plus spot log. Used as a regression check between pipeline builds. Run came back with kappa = 52.1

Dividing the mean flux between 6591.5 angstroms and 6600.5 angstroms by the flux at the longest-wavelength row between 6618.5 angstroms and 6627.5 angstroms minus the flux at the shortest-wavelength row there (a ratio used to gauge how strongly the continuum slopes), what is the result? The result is 58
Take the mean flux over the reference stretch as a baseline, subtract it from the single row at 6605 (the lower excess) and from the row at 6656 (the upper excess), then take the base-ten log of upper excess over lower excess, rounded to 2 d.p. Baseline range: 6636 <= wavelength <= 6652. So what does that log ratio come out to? -0.11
